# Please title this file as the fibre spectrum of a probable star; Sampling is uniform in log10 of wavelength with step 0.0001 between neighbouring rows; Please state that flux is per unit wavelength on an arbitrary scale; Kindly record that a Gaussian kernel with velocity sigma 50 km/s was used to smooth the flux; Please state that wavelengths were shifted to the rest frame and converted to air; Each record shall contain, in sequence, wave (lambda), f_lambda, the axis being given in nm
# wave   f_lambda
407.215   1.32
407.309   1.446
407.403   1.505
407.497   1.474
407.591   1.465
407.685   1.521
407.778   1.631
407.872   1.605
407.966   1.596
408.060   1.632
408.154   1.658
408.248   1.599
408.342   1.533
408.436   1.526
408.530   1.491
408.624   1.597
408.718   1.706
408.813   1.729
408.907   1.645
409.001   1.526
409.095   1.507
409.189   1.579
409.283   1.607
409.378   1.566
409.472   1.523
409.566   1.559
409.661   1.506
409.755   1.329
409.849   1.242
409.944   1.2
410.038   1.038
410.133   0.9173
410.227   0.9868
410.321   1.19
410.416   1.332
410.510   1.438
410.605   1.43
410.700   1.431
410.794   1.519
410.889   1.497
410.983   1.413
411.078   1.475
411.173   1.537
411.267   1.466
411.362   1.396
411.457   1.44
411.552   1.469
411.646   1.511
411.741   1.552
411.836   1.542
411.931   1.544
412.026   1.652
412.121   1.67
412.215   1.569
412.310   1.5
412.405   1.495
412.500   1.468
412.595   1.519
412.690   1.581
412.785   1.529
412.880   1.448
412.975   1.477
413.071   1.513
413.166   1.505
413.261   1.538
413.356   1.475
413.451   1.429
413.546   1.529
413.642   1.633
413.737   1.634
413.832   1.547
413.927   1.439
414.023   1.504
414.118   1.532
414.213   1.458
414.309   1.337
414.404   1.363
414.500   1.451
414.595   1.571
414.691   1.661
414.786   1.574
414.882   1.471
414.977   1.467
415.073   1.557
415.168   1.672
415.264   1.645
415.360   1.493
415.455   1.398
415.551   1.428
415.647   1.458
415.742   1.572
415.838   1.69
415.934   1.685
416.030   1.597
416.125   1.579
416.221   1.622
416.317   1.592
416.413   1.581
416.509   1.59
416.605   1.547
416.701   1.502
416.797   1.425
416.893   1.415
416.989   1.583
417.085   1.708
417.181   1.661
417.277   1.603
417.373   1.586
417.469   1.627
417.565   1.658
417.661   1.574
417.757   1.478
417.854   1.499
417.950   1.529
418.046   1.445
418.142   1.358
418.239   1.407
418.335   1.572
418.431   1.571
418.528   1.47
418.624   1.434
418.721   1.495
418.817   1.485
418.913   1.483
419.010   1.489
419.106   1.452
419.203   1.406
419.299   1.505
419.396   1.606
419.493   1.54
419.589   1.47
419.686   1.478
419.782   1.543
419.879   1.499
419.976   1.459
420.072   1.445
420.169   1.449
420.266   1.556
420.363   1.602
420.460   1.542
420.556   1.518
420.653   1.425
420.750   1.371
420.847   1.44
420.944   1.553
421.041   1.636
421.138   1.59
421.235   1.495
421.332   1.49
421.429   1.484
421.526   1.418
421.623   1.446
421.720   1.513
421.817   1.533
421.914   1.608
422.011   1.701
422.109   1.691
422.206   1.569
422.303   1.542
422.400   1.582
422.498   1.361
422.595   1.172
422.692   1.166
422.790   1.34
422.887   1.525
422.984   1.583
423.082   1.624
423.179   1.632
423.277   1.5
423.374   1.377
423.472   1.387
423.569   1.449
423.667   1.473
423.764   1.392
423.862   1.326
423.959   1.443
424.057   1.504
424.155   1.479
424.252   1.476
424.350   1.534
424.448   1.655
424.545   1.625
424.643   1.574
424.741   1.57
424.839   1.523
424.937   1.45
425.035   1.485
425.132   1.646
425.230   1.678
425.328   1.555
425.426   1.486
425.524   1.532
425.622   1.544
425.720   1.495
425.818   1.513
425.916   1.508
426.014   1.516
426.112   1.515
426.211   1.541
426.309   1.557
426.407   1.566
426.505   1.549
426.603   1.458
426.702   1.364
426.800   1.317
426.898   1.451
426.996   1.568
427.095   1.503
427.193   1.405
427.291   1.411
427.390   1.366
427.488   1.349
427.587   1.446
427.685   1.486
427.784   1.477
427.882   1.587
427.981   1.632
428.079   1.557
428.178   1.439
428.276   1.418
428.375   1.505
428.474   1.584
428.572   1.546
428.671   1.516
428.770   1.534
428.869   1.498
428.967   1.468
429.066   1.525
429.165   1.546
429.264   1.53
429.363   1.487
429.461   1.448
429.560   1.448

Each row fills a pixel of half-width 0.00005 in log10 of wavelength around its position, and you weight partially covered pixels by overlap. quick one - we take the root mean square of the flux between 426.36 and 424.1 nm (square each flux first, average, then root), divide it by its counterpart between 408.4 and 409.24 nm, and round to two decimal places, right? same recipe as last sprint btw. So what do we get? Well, 0.97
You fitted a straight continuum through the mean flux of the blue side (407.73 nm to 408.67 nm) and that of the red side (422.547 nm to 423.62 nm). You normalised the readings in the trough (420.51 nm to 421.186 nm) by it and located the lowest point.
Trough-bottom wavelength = 420.750 nm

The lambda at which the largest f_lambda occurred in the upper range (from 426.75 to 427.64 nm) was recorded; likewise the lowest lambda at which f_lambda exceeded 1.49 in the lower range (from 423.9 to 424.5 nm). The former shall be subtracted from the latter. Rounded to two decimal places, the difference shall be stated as -2.94 nm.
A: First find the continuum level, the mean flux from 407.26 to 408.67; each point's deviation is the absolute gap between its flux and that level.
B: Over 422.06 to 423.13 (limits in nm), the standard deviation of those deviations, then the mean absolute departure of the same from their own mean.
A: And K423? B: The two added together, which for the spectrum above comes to 0.25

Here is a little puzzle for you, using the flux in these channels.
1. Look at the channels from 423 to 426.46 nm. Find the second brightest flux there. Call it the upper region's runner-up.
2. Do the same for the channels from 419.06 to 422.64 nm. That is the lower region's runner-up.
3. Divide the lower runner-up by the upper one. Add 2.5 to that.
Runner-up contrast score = 3.52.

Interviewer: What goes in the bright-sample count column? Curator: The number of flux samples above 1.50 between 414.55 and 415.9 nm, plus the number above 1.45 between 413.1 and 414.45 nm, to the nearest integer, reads 18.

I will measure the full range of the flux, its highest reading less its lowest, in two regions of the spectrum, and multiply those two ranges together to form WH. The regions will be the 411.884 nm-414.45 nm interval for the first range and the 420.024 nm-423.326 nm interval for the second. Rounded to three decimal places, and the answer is 0.178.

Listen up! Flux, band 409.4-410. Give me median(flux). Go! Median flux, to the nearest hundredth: 1.42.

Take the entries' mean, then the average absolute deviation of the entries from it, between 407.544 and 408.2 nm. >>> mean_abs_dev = 0.054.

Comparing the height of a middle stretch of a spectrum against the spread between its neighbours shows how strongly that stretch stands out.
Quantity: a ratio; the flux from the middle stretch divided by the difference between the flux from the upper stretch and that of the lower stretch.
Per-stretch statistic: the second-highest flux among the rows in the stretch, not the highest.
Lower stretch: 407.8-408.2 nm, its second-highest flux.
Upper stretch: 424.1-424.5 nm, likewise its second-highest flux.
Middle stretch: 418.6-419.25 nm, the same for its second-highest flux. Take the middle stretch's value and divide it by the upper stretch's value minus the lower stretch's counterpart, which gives -15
